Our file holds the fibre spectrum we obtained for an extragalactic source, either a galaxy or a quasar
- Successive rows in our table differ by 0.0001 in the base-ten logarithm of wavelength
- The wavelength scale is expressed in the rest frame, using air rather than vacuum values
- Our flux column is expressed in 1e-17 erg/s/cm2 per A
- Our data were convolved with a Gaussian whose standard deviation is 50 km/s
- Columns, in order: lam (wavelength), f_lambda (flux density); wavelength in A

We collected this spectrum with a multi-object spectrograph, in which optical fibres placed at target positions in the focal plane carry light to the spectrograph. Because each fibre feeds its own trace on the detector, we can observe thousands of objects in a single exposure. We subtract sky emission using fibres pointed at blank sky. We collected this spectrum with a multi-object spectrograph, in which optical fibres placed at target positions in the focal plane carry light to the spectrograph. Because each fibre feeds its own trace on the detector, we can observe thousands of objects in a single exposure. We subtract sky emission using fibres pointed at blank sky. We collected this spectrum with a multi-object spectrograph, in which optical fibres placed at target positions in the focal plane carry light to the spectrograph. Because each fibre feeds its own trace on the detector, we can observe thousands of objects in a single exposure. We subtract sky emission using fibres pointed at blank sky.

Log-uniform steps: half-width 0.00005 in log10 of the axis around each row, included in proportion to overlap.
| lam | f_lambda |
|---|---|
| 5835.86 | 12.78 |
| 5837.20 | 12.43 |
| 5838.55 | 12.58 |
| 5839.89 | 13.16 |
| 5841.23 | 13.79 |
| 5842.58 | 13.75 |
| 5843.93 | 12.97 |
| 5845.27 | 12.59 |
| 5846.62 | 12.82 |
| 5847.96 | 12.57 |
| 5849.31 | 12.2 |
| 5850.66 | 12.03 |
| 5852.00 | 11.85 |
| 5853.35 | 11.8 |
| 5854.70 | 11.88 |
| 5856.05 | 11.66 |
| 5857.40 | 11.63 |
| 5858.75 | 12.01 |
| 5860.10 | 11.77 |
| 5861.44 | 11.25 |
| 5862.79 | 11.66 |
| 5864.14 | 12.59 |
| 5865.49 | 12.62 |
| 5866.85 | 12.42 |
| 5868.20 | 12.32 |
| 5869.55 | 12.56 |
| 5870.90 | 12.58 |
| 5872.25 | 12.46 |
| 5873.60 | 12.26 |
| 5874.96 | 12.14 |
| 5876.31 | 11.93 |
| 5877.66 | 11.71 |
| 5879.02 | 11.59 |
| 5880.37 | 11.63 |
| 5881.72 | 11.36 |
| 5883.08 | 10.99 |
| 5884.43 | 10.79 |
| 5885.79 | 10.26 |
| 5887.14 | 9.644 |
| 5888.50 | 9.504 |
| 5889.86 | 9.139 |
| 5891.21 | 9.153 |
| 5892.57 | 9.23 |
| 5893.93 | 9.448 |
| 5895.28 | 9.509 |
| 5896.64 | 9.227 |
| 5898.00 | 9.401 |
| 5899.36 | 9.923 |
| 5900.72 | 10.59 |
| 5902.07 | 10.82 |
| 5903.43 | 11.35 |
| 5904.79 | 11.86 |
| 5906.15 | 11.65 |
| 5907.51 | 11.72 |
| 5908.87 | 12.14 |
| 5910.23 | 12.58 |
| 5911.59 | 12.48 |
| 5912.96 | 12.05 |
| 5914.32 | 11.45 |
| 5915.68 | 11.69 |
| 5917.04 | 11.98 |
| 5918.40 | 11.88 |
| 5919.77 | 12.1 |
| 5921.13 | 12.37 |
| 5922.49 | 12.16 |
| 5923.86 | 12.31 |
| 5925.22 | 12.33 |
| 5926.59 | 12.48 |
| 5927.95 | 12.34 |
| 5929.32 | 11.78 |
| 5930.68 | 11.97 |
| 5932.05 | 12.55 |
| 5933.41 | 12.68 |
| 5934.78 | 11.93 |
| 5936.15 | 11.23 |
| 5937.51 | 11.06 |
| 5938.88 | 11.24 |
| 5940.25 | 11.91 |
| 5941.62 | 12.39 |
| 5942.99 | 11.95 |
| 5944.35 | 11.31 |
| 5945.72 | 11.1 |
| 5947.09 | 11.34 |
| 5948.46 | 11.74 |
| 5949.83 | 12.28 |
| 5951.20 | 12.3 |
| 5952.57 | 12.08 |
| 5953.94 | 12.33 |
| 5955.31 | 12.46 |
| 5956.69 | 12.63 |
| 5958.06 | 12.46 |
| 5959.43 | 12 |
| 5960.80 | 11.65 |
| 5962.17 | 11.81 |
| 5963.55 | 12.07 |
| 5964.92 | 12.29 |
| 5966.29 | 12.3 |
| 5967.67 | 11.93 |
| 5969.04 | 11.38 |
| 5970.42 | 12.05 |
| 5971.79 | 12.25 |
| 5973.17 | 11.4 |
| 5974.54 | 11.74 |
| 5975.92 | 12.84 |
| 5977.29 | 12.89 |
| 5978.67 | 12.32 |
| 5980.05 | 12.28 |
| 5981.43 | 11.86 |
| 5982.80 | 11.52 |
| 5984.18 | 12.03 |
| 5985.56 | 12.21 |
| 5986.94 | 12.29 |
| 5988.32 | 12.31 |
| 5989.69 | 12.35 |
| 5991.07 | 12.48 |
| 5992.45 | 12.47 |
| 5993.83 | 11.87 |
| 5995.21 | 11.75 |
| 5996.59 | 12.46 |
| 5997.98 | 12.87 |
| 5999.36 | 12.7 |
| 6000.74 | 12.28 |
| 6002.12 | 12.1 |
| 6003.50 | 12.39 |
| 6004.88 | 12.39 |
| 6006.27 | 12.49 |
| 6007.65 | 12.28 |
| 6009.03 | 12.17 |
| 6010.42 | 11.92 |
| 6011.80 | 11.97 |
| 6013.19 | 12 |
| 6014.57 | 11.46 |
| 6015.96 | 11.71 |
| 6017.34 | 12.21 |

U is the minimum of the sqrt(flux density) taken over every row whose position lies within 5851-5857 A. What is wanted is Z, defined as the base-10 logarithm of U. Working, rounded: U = 3.41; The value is 0.533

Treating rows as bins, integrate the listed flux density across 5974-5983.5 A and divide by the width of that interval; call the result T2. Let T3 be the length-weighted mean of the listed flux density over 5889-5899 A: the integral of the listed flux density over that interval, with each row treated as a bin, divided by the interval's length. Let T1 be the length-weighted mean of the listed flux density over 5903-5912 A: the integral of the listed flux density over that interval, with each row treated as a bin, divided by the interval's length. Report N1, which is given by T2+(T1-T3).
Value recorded 14.9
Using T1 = 11.97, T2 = 12.2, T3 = 9.3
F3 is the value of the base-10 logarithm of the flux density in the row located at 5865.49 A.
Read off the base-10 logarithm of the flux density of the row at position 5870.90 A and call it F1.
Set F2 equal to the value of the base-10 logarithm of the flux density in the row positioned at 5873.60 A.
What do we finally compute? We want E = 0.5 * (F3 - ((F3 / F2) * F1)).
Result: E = -0.006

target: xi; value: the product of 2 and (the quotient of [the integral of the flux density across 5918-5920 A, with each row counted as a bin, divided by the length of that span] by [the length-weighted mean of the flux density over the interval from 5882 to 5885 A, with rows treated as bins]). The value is 2.18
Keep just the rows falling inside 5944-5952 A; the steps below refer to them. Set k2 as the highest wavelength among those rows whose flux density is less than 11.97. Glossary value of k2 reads 5948.46 A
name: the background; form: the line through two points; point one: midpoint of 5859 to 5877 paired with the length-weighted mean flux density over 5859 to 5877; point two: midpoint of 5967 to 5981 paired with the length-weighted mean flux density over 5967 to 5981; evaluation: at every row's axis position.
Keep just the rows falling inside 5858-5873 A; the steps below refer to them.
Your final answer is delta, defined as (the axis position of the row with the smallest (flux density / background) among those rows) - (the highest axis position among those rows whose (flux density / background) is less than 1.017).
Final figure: -6.8 A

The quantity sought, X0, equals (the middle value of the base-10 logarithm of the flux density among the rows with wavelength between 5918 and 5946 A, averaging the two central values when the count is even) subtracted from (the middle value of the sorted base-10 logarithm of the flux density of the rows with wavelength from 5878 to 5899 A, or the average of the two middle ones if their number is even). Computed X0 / -0.100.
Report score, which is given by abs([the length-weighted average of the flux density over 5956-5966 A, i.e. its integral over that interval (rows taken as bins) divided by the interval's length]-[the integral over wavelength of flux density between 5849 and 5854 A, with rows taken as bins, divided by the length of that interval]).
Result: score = 0.2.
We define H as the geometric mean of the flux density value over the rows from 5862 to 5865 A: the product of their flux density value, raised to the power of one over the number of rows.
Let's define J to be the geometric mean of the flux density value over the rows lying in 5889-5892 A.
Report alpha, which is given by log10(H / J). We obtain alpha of 0.122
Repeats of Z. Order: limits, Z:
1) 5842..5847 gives 0.550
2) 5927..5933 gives 0.536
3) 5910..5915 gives 0.529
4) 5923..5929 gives 0.545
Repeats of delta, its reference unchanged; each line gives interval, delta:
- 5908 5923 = -8.2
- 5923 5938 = 0.0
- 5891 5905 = -13.6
